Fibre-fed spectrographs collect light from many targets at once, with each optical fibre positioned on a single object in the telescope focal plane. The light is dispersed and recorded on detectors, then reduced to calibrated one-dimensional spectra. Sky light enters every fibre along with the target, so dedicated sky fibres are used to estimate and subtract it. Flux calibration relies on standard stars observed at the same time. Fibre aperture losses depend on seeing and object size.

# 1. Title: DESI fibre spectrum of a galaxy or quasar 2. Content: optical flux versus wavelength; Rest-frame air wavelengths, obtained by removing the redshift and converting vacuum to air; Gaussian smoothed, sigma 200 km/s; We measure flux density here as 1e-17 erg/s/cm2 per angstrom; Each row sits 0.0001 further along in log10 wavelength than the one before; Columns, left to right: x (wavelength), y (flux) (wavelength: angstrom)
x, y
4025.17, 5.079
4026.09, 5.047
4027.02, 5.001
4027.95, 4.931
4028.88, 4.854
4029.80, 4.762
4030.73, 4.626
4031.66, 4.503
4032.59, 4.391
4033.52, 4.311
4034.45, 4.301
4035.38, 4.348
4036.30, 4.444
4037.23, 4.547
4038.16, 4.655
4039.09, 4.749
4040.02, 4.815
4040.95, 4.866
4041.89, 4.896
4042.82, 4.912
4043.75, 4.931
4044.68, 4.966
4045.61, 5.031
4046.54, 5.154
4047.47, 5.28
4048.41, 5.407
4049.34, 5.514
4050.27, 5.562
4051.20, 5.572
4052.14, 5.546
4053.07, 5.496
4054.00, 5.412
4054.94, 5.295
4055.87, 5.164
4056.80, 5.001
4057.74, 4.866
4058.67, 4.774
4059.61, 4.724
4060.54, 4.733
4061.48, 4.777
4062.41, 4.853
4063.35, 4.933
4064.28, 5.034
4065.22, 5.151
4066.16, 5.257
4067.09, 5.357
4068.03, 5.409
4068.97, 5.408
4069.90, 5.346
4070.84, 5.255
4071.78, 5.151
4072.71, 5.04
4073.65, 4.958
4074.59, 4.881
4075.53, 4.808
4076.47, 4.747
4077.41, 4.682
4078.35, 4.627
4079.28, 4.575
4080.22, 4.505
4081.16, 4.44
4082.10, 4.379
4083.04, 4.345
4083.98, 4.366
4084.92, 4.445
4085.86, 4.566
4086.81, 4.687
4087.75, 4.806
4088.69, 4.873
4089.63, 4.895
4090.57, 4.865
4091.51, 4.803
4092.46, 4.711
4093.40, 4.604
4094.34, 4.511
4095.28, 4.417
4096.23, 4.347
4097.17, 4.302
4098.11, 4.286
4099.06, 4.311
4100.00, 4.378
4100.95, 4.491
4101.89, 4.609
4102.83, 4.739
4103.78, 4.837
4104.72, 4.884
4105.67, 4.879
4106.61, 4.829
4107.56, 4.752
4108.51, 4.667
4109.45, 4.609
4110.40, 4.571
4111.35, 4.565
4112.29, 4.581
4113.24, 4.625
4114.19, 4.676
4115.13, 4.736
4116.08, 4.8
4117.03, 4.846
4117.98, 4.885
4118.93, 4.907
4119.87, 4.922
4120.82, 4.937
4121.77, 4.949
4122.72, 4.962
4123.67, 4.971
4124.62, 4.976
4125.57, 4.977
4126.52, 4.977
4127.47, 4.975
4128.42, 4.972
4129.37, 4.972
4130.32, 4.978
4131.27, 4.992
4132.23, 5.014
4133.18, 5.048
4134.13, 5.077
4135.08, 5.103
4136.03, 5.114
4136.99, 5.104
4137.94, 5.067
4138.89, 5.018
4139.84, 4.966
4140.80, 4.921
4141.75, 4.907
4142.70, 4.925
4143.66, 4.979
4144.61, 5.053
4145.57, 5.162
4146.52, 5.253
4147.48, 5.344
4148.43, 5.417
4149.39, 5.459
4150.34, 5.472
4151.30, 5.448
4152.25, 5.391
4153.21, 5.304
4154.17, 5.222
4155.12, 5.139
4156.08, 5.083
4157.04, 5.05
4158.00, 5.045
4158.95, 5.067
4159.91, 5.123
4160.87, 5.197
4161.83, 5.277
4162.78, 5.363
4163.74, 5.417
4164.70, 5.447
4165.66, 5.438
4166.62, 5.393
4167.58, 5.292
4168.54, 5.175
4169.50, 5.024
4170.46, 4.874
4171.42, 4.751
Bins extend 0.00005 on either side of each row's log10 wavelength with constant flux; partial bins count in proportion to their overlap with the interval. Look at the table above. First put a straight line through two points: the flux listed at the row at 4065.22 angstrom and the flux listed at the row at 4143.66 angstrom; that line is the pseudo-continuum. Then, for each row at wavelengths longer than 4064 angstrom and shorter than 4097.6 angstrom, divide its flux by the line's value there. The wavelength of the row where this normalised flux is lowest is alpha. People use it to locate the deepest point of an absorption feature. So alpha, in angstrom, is 4097.17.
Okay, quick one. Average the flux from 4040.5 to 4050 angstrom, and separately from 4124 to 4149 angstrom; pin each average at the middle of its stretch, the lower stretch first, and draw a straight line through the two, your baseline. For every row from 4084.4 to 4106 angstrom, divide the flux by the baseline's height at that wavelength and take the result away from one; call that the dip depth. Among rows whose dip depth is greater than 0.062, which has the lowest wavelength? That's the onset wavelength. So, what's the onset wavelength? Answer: 4084.92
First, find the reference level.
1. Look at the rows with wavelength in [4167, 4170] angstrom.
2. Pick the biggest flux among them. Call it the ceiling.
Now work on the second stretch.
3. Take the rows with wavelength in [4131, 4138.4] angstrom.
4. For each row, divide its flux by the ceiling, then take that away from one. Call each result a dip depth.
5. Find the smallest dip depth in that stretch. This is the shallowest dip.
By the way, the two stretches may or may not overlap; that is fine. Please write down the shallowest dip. 0.034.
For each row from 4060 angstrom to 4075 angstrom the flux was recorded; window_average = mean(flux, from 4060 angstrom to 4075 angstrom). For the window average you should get 5.10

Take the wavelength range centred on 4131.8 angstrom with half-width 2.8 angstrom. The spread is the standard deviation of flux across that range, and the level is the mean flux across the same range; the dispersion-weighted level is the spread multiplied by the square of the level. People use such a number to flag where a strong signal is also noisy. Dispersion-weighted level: 1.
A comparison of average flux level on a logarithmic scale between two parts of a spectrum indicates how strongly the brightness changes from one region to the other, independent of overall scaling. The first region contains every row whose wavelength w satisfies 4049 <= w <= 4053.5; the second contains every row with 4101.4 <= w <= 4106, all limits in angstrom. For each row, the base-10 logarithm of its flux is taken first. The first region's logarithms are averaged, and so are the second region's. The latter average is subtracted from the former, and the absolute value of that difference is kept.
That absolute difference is 0.063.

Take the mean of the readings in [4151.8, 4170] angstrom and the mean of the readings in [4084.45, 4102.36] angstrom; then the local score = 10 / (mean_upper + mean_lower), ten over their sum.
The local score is 1.020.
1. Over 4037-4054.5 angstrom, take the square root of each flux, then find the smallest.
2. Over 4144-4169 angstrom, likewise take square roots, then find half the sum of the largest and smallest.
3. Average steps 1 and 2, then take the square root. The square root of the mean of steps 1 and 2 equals 1.487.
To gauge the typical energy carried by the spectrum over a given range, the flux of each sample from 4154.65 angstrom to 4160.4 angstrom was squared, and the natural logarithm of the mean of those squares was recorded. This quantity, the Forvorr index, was 3.25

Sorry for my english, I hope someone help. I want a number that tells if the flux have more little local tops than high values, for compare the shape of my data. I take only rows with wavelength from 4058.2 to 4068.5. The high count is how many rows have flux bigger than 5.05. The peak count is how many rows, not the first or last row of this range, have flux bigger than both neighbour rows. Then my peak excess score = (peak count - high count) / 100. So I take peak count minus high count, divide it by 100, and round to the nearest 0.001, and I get -0.040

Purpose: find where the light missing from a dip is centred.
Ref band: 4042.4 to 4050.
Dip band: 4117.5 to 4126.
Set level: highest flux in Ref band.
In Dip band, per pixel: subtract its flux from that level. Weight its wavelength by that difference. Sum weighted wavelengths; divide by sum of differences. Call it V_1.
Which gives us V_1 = 4121.6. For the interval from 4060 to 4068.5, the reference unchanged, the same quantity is 4063.0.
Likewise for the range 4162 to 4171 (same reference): 4168.3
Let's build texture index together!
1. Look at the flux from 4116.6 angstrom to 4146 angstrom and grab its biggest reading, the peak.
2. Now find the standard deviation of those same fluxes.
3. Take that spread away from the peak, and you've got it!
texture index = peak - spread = 5.09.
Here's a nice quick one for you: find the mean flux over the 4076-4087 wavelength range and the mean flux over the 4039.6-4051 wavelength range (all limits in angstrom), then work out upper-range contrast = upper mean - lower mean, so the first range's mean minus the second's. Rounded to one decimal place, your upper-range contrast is -0.6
